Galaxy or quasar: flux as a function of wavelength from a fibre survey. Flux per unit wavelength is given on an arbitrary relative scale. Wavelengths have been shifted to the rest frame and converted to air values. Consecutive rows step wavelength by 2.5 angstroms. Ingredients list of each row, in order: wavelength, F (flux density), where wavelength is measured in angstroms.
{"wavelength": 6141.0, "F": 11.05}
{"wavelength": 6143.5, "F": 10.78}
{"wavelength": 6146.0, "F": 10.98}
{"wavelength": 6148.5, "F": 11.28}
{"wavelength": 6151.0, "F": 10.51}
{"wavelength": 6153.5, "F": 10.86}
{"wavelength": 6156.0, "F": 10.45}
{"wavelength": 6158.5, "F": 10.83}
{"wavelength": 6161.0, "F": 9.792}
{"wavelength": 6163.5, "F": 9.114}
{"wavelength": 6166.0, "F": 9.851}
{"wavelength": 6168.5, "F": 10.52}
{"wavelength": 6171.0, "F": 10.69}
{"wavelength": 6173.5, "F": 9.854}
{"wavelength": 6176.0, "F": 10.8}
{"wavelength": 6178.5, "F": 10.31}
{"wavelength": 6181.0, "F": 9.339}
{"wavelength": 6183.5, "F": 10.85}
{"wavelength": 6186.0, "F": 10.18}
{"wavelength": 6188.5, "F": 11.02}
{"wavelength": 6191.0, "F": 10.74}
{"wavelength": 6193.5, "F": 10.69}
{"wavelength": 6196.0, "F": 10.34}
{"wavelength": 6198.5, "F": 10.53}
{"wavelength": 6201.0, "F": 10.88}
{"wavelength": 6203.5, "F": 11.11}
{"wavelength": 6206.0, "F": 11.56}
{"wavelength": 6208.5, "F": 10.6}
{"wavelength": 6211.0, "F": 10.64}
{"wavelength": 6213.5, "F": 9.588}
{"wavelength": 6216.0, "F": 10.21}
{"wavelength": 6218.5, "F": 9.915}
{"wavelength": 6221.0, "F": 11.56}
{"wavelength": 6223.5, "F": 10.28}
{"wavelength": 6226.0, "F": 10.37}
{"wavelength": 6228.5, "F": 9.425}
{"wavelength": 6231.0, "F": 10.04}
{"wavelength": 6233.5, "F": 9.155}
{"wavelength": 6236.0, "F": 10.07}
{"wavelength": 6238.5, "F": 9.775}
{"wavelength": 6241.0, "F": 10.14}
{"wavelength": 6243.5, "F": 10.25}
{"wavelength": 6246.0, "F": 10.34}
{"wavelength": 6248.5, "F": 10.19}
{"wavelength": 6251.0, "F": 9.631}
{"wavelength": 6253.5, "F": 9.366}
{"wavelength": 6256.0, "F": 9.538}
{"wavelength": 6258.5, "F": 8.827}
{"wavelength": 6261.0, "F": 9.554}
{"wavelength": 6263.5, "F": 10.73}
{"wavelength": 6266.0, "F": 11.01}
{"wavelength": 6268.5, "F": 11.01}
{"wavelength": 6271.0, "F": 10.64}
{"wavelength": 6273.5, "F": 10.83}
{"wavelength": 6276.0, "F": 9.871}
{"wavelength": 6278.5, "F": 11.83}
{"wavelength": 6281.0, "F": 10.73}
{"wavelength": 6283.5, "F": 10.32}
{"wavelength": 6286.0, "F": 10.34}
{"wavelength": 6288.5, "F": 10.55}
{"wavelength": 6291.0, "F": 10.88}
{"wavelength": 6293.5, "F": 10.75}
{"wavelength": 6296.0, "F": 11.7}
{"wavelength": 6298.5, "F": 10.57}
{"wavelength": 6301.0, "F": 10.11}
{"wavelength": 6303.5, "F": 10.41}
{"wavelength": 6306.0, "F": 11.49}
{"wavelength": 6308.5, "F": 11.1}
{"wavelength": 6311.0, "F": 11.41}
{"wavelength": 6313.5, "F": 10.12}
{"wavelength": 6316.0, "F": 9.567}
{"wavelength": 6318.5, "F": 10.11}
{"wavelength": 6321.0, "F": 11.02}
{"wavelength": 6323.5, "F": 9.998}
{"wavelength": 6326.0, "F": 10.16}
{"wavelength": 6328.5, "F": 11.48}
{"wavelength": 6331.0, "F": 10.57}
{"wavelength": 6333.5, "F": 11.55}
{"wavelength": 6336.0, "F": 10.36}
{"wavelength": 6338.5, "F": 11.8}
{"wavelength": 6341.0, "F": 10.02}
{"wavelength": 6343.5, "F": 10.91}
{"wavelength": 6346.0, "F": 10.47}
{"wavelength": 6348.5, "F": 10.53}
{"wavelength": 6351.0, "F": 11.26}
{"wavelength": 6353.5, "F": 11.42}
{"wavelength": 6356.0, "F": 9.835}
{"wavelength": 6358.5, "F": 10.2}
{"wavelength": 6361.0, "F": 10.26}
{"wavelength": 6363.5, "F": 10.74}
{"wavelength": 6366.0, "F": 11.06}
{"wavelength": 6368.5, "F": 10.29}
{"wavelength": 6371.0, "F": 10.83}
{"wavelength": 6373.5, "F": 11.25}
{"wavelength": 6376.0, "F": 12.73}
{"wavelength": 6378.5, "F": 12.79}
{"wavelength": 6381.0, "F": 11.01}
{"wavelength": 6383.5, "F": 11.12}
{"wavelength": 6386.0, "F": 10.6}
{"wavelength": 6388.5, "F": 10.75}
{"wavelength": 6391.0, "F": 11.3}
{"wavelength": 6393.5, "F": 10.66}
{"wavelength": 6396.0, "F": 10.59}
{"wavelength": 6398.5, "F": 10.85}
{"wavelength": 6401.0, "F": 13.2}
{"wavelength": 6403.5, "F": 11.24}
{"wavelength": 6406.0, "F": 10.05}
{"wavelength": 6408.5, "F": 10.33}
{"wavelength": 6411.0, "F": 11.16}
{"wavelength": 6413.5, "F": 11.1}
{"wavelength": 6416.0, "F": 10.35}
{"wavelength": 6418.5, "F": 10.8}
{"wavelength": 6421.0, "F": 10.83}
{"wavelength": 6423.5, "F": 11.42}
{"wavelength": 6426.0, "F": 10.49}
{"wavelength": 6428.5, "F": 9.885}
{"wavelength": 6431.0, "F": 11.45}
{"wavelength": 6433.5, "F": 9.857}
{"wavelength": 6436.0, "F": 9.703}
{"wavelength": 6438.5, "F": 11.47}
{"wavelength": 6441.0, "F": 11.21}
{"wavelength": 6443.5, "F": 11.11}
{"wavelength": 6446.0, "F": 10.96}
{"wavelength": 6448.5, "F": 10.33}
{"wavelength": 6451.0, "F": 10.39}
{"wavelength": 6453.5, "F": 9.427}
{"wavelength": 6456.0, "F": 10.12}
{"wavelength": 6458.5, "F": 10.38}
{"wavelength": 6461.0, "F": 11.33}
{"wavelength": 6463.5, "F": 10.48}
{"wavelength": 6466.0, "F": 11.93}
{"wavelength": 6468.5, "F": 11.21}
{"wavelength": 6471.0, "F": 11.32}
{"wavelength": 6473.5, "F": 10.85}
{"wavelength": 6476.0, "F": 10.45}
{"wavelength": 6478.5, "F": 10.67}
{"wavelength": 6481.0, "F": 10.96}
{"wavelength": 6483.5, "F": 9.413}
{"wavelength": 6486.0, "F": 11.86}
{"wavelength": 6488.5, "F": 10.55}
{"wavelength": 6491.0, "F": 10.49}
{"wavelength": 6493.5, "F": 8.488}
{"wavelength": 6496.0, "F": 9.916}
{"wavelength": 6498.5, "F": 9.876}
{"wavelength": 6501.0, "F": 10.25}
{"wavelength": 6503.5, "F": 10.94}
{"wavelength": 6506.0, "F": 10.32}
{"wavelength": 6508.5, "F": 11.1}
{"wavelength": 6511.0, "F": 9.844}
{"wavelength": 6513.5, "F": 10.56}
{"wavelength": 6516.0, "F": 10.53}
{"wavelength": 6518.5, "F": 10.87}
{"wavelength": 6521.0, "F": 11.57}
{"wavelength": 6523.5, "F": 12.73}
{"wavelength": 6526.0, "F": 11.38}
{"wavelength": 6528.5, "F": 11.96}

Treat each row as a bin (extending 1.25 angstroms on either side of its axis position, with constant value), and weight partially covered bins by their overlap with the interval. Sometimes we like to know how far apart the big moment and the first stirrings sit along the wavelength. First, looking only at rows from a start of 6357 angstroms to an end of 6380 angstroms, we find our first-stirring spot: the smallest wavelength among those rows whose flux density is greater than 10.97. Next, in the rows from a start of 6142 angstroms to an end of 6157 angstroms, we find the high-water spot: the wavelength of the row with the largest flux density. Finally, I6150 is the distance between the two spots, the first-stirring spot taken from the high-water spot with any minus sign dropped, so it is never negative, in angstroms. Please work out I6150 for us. 217.5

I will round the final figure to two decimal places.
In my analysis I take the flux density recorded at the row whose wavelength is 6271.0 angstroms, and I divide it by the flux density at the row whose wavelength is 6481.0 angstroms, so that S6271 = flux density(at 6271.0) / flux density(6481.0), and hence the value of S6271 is 0.97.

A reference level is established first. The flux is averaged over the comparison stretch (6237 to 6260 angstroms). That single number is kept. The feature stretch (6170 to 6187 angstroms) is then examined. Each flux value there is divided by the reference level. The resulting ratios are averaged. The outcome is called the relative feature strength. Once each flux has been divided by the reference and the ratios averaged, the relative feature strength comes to 1.05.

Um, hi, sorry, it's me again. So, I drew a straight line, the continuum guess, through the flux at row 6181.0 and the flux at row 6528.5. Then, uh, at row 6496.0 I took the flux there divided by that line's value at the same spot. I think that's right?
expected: 0.85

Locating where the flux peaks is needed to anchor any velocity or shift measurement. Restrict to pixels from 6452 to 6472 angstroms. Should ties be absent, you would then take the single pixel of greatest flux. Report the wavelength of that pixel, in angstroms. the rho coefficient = 6466.0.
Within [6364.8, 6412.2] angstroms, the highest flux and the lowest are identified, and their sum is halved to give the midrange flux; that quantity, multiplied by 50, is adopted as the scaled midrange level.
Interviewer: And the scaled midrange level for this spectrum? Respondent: 581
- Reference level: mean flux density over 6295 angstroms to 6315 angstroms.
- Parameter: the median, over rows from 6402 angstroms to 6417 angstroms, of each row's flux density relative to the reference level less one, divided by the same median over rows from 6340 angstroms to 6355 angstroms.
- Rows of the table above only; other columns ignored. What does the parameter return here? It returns 1.0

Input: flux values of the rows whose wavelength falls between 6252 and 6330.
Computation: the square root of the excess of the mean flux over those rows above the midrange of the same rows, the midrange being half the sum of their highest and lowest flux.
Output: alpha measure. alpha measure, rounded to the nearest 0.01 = 0.43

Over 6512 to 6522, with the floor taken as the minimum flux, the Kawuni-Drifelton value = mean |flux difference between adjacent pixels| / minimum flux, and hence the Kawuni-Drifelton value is 0.034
